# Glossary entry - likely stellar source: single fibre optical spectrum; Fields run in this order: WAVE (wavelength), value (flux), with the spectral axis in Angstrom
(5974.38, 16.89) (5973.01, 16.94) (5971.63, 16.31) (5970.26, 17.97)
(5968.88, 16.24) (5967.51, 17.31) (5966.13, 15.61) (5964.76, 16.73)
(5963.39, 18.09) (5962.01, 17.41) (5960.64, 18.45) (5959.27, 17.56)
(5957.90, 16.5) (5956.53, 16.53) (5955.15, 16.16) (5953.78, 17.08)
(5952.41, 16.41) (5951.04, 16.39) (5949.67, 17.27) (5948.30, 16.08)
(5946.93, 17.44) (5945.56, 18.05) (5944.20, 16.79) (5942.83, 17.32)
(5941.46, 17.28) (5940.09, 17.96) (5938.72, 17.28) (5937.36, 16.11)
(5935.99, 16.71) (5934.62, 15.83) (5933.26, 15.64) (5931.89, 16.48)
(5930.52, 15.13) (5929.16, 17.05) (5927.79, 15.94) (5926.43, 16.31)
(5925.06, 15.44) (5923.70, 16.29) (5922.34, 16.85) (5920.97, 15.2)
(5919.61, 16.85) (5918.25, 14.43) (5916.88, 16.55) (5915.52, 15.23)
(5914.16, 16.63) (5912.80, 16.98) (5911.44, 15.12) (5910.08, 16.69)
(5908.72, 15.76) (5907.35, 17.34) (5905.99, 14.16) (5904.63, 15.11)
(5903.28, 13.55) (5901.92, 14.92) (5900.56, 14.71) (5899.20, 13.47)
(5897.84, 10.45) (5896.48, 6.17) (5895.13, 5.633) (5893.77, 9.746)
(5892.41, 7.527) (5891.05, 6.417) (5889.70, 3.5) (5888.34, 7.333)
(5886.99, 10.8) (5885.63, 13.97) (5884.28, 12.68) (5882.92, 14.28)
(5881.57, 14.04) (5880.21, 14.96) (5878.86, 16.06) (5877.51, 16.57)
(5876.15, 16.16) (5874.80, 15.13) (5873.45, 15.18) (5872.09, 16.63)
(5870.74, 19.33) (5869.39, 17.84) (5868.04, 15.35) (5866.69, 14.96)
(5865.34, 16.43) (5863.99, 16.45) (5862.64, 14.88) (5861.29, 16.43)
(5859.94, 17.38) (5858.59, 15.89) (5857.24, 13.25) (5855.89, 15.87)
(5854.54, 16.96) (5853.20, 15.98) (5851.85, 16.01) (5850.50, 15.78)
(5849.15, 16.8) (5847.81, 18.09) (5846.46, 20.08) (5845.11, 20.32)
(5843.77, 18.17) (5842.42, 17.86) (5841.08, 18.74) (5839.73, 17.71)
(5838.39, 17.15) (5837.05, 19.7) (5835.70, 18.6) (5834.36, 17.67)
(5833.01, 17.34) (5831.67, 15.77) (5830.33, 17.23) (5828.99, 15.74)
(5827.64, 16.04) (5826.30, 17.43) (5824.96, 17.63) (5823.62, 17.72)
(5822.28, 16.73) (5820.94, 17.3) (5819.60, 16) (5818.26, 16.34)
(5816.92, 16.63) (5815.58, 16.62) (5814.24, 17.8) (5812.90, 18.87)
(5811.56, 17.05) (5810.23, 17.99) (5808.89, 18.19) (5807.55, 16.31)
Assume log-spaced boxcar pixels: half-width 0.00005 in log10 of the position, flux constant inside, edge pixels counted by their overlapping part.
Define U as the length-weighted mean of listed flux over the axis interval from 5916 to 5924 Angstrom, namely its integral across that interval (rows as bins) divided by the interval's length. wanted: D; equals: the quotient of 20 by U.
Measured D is 1.25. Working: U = 16.0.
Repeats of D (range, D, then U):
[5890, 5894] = 2.75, 7.3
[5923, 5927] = 1.25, 16.0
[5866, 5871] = 1.20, 16.7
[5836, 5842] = 1.09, 18.3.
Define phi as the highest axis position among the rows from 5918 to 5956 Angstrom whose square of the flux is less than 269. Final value 5955.15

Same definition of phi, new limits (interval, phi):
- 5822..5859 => 5858.59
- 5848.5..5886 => 5885.63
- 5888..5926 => 5925.06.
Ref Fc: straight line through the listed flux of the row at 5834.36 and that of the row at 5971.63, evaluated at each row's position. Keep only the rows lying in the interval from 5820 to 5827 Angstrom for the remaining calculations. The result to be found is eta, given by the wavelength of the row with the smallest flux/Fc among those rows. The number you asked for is 5822.28 Angstrom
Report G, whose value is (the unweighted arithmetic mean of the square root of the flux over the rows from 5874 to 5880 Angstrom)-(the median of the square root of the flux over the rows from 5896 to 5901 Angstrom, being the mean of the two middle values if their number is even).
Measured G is 0.5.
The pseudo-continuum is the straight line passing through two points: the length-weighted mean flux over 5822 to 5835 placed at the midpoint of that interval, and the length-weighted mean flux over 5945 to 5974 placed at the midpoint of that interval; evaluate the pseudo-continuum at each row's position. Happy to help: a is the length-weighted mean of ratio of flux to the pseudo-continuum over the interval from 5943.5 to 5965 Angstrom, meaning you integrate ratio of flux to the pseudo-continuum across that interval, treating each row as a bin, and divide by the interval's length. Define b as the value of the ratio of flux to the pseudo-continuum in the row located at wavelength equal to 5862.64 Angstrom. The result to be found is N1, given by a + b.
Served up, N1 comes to 1.9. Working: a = 1.01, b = 0.88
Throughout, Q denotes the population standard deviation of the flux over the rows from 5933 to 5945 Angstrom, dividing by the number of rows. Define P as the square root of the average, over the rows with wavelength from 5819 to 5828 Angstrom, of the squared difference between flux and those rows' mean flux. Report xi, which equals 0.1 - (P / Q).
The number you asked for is -0.8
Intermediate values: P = 0.7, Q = 0.73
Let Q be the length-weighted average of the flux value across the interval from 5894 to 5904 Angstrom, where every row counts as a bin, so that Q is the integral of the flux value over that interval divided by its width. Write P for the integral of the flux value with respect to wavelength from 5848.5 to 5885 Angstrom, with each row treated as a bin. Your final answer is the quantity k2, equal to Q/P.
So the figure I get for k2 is 0.02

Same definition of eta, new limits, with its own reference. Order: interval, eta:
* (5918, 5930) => 5918.25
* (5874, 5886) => 5884.28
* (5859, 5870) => 5862.64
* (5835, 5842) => 5838.39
